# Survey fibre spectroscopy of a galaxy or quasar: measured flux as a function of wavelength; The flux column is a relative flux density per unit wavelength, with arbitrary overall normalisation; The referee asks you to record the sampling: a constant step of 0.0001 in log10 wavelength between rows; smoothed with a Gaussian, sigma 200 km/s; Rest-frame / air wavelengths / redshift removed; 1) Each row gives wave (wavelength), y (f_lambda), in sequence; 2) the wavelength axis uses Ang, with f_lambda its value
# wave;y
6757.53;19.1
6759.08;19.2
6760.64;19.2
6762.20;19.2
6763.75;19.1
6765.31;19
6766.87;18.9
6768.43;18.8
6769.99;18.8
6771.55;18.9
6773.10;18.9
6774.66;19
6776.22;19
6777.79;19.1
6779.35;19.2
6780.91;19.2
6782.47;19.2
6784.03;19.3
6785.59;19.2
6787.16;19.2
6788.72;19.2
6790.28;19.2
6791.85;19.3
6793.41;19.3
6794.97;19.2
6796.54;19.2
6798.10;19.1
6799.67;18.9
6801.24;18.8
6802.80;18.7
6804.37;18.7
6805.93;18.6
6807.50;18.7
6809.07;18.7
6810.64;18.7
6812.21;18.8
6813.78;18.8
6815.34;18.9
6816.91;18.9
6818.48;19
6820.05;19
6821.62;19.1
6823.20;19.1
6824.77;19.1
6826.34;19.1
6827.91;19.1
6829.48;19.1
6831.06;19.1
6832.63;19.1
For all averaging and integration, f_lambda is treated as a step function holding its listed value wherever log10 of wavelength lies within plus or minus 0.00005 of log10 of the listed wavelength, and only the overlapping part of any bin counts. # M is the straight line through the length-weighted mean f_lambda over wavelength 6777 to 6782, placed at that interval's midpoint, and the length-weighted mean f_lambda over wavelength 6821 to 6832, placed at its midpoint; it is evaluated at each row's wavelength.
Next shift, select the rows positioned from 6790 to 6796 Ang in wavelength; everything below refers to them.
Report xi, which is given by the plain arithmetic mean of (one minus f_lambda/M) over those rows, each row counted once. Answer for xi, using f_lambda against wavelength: -0.006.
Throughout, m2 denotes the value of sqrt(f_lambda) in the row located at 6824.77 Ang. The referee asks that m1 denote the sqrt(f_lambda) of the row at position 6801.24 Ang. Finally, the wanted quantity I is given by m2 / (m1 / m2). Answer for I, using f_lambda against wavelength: 4.41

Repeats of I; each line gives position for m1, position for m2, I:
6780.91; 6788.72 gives 4.38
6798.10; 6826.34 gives 4.37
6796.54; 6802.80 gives 4.27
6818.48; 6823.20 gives 4.38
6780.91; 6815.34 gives 4.31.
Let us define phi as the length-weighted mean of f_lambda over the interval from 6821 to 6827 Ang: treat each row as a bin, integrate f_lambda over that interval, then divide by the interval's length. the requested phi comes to 19.1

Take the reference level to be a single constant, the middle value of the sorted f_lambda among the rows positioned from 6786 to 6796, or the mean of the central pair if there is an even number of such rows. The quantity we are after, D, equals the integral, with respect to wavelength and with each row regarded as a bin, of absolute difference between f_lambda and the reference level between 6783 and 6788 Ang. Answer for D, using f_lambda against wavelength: 0.2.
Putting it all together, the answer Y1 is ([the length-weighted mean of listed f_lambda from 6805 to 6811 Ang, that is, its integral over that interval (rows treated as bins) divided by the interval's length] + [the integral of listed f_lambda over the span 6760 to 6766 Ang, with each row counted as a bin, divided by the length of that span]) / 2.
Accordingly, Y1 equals 18.9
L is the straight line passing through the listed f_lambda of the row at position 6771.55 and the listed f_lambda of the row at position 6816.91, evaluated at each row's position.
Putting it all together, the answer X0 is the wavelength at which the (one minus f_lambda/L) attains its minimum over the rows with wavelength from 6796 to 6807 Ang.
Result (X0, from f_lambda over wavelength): 6796.54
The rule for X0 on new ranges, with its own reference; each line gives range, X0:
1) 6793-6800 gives 6793.41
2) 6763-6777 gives 6763.75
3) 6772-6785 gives 6784.03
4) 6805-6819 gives 6818.48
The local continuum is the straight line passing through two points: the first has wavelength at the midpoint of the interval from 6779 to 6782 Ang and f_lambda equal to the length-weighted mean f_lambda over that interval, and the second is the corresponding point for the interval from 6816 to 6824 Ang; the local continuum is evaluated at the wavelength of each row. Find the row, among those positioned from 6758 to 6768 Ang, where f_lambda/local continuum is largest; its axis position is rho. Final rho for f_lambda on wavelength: 6762.20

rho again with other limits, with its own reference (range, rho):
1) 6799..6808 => 6799.67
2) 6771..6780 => 6779.35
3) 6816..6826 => 6824.77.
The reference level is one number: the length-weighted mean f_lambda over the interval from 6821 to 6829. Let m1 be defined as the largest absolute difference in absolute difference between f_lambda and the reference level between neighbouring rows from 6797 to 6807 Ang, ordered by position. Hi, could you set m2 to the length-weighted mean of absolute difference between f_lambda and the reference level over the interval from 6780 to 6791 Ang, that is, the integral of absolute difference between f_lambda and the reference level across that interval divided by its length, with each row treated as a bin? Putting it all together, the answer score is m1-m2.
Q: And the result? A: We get 0.07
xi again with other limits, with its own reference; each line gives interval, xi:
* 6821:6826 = 0.000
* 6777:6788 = -0.003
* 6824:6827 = 0.000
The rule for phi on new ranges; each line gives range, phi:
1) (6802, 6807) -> 18.7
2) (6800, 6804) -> 18.8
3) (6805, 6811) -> 18.7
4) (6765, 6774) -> 18.9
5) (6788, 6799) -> 19.2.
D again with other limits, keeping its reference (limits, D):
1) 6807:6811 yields 2.0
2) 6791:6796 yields 0.3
